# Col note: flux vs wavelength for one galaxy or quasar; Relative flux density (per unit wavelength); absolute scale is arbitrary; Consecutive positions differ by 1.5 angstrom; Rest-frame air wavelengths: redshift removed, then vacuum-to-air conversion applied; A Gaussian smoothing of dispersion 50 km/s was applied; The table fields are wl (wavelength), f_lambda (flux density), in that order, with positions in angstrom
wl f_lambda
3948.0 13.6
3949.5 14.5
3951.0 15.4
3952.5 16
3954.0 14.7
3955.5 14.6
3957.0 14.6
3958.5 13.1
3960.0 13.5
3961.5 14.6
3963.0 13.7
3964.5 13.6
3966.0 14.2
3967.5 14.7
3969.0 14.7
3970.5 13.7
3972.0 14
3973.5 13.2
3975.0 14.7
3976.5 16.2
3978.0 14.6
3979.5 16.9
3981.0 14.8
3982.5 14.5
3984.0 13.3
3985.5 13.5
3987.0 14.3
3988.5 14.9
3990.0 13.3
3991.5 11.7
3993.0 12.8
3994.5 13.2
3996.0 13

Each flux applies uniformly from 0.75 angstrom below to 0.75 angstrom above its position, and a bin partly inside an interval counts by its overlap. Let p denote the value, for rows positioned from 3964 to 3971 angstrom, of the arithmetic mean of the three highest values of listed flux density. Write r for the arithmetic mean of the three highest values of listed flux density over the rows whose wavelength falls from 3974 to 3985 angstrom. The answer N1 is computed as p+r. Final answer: 30.5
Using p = 14.5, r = 16.0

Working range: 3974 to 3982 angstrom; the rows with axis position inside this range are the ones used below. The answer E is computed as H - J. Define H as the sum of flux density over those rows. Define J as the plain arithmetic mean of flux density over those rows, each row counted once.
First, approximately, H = 77.2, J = 15.4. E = 61.8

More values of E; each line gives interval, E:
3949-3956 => 60.2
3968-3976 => 56.2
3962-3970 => 56.7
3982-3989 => 56.4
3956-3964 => 55.6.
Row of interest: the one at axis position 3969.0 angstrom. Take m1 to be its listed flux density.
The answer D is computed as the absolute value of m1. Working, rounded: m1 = 14.7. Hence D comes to 14.7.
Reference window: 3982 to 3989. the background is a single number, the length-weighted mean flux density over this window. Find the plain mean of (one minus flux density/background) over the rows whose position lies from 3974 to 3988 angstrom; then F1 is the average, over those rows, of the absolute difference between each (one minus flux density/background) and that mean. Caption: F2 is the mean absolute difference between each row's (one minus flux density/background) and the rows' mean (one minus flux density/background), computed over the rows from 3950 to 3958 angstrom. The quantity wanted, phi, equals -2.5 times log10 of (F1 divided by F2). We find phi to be -0.5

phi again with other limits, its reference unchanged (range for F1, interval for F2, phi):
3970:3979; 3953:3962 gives -0.3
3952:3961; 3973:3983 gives 0.2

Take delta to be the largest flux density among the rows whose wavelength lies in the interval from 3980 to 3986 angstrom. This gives 14.8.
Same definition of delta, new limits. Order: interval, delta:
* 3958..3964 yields 14.6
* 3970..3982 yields 16.9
